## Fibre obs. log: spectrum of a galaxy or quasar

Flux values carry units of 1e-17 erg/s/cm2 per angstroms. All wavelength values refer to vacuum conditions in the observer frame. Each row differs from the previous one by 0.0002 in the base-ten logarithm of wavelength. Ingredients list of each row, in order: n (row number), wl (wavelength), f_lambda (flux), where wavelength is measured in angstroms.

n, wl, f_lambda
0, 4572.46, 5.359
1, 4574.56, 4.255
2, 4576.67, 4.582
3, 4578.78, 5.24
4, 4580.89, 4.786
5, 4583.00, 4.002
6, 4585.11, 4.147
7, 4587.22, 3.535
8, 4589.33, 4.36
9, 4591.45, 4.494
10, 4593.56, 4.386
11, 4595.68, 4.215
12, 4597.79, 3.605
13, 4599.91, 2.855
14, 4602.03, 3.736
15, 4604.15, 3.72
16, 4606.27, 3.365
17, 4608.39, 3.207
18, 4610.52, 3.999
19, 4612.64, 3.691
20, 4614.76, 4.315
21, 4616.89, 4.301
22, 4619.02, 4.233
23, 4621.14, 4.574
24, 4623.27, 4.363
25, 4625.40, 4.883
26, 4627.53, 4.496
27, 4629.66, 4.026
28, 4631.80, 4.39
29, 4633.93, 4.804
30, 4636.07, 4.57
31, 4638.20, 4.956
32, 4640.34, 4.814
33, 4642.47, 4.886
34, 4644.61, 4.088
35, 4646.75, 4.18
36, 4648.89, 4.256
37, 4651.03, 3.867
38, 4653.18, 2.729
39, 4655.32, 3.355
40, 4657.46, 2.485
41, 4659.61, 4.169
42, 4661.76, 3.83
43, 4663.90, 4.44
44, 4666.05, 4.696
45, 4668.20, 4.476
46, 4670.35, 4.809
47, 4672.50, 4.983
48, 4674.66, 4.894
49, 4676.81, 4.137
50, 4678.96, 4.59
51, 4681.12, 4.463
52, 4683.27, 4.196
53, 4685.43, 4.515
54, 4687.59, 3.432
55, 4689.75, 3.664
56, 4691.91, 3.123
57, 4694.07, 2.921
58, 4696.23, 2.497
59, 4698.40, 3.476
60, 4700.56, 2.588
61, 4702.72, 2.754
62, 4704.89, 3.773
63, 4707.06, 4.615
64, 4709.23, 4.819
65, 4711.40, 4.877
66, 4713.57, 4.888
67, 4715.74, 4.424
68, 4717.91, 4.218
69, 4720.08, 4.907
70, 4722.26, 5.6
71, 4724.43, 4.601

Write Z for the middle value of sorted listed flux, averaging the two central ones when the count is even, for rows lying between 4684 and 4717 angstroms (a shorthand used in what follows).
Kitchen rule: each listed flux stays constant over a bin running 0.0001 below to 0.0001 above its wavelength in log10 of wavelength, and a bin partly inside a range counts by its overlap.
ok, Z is 3.7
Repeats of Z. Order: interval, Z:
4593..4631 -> 4.1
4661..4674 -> 4.6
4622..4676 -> 4.4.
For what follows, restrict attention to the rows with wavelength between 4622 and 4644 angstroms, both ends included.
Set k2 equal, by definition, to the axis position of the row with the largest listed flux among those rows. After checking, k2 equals 4638.20 angstroms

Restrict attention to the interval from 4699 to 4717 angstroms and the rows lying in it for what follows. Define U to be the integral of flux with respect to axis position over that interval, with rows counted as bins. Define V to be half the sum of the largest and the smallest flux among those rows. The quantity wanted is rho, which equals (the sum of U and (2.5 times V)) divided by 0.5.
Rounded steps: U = 73.4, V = 3.7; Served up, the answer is 166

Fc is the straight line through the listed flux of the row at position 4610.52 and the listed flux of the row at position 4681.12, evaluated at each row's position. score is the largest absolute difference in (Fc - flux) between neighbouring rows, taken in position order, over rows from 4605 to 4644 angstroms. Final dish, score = 0.8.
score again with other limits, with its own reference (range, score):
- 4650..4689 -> 1.7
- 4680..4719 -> 1.1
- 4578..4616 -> 0.9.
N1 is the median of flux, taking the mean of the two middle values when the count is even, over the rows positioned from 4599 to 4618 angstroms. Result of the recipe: 3.7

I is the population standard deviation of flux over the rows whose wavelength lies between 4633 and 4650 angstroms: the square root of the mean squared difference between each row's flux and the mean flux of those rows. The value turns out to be 0.33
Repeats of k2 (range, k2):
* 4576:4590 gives 4578.78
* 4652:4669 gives 4666.05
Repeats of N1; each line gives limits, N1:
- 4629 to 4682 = 4.4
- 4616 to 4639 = 4.5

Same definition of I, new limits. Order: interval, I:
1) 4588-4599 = 0.32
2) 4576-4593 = 0.48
